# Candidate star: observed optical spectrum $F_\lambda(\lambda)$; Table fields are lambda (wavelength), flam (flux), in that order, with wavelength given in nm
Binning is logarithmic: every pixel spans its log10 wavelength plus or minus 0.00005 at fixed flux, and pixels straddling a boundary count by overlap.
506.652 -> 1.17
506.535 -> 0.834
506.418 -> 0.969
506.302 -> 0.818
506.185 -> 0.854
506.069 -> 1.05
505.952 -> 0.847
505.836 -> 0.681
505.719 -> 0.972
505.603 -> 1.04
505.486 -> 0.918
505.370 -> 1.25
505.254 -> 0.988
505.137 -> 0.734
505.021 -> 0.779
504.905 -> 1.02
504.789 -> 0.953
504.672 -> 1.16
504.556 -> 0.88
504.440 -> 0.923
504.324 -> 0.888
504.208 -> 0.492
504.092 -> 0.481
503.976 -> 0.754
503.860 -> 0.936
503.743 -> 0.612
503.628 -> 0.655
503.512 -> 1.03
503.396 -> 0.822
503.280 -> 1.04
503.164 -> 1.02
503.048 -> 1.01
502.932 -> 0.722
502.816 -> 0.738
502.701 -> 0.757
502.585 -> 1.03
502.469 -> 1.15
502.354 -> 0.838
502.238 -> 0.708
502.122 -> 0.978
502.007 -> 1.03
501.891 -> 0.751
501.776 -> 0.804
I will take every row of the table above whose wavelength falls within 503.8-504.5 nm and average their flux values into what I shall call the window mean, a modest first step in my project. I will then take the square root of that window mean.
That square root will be 0.86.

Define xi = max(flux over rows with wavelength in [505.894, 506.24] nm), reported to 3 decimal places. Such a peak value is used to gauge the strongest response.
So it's 1.050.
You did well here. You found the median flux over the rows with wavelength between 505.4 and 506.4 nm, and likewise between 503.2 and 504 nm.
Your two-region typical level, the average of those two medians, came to 0.854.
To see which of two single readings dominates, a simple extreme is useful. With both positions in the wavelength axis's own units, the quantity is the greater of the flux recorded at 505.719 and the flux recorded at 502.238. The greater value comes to 0.97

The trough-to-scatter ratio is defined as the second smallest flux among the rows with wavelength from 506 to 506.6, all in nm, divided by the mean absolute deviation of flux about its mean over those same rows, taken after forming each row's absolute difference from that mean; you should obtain 10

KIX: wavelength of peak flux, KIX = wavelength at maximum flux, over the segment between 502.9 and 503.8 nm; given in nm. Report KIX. 503.280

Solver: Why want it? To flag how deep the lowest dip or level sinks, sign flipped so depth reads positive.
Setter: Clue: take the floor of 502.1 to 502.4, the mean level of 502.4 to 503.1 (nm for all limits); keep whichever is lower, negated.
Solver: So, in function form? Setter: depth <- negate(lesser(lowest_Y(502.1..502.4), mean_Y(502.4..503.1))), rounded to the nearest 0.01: -0.71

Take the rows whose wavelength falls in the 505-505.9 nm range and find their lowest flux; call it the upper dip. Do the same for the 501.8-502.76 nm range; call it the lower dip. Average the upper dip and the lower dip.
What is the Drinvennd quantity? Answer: 0.69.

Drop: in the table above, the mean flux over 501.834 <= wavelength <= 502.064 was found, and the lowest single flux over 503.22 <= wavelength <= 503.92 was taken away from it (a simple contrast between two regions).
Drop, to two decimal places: 0.28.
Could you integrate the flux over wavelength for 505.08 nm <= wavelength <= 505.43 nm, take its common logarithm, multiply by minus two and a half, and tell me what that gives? 1.15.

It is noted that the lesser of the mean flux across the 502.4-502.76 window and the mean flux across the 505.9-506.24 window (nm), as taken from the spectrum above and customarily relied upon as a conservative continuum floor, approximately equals 0.92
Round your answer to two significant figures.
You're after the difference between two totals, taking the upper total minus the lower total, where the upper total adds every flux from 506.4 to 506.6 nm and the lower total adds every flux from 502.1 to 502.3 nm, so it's 0.12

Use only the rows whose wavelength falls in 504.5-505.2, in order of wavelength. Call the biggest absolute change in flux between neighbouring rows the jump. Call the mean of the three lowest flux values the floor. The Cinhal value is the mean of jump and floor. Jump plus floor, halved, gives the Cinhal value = 0.539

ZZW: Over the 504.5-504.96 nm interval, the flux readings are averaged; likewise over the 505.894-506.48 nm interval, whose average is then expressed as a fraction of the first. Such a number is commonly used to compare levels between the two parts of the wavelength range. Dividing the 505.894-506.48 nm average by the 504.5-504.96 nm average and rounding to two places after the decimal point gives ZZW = 0.90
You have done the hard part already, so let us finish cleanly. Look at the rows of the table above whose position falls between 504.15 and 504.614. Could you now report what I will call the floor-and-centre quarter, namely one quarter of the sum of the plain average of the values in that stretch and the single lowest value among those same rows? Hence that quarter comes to 0.32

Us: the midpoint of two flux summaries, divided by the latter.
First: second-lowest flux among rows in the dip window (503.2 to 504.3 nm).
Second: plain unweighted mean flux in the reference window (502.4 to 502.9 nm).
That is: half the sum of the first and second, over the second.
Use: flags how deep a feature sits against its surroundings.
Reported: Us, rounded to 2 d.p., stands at 0.77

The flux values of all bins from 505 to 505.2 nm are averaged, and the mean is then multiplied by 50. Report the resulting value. 37.8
